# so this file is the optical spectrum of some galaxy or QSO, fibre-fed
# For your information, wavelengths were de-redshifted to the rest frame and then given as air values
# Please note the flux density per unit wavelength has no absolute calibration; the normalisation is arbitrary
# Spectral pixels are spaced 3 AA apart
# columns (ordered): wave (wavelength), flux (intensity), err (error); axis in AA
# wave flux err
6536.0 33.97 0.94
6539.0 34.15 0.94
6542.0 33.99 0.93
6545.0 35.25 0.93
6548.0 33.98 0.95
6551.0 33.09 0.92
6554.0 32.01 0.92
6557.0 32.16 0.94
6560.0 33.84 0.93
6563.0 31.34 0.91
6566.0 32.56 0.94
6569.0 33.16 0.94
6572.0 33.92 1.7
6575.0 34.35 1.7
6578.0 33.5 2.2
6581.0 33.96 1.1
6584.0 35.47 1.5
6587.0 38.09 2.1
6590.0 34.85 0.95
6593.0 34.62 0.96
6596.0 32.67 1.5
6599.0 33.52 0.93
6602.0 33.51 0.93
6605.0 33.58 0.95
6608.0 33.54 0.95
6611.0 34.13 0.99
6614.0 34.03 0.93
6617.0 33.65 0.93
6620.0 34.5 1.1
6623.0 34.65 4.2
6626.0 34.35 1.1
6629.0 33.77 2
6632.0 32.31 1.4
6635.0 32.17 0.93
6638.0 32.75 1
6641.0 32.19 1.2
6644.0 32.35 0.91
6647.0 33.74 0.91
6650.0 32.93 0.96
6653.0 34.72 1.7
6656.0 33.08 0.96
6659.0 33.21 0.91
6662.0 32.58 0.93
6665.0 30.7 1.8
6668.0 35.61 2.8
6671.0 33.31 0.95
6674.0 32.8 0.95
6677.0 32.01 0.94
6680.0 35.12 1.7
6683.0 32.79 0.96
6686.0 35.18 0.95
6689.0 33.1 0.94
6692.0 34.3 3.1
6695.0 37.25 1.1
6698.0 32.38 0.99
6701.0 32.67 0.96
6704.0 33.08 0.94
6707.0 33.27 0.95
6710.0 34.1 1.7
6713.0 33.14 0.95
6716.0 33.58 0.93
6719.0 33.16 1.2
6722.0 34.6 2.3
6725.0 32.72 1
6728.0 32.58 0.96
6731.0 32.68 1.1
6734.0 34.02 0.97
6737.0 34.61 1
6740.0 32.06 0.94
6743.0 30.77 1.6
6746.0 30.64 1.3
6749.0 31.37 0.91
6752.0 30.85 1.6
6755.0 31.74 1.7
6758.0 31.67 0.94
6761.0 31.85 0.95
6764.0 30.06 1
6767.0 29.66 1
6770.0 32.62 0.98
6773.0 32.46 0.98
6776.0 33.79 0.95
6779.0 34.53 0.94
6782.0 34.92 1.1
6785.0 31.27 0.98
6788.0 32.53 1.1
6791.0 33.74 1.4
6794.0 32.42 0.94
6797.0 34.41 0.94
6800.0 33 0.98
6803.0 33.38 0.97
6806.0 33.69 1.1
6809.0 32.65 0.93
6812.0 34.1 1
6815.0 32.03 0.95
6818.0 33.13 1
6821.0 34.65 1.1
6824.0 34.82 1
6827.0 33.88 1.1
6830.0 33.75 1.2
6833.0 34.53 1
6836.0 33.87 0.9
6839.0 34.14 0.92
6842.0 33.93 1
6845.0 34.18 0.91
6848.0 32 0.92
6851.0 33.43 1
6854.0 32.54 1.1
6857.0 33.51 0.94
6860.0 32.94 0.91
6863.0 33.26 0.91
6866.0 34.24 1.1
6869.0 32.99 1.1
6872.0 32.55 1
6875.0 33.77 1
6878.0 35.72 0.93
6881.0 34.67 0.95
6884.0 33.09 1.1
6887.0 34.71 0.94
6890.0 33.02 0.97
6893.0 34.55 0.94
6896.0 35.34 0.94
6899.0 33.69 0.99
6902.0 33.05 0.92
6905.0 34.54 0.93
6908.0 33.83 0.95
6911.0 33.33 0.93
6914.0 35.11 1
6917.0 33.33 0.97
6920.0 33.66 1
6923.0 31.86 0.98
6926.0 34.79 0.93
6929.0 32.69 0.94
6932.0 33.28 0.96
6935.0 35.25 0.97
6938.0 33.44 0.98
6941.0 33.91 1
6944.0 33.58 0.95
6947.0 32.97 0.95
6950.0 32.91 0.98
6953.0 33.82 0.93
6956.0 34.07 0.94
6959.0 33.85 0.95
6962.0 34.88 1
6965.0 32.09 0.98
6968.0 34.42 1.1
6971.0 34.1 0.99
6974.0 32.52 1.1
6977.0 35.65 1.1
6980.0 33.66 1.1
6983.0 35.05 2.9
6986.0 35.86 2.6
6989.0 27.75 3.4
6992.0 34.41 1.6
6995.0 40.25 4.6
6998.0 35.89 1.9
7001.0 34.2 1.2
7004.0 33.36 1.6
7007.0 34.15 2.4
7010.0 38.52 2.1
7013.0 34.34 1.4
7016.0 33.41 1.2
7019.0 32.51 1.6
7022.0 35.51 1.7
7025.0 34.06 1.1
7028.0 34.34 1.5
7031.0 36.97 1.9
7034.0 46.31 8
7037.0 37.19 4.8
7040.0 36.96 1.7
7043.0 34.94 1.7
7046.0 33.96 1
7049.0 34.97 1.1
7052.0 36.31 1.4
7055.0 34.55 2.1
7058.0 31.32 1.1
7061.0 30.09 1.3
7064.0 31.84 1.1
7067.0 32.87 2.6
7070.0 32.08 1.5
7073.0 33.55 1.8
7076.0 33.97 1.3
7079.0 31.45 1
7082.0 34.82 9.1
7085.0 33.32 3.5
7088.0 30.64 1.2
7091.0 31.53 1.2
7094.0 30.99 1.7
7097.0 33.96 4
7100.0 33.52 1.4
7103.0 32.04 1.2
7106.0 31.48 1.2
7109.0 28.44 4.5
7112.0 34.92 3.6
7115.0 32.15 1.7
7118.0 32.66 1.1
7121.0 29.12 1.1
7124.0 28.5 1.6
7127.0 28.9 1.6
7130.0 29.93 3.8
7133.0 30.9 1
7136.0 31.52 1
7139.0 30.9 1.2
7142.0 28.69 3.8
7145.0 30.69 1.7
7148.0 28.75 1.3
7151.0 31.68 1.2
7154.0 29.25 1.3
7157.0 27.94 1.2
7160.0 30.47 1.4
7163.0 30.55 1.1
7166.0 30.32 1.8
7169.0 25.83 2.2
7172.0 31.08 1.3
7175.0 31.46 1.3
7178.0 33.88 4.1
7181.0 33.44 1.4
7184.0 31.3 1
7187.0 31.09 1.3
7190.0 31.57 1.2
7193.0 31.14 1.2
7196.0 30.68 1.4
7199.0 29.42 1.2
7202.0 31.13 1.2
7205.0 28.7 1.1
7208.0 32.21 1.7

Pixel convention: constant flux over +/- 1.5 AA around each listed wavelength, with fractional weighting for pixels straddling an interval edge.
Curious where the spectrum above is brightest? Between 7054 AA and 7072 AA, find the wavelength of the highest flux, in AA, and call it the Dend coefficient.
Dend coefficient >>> 7055.0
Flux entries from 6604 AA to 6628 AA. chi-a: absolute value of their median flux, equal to 34.1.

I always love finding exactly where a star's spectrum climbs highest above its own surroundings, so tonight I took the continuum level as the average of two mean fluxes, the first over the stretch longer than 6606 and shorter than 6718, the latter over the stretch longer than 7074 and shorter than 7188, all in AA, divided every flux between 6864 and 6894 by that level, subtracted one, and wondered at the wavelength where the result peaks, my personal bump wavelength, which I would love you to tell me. 6878.0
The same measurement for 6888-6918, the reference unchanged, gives 6896.0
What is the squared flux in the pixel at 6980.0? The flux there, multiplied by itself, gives 1133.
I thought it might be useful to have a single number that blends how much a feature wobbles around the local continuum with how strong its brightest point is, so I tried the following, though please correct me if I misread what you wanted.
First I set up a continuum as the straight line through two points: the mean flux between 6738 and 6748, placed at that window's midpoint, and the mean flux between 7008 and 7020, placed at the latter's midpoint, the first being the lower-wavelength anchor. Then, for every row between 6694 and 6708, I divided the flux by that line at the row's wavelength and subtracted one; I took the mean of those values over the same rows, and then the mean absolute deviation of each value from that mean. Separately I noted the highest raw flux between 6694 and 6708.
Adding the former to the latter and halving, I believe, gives 18.6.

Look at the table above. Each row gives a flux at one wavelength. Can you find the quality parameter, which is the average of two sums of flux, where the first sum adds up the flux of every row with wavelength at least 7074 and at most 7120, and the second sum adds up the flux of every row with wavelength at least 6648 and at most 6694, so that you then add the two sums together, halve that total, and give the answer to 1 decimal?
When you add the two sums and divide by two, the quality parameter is 493.7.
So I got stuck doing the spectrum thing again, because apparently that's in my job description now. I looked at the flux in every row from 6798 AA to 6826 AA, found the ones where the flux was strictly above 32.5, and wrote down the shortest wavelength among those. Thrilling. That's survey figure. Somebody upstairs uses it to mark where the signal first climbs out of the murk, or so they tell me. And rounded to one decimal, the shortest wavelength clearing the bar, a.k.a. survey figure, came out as 6800.0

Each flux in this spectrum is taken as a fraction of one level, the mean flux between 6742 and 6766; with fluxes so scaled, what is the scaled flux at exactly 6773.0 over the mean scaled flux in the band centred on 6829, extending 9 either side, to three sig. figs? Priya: 0.948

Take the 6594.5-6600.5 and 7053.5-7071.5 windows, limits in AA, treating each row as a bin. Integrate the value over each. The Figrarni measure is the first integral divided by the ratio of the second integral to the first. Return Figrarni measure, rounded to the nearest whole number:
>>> 68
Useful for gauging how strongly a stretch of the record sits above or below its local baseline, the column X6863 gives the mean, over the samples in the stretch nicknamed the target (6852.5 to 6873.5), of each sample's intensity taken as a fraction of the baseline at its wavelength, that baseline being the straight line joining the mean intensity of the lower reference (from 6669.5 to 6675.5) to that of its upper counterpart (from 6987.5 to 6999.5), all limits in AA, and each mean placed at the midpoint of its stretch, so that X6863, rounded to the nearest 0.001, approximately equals 0.976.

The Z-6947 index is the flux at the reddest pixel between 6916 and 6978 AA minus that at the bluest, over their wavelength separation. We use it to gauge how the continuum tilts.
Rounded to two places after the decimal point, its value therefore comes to 0.04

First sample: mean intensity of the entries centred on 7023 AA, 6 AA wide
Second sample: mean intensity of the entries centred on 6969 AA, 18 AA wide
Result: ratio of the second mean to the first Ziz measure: 0.98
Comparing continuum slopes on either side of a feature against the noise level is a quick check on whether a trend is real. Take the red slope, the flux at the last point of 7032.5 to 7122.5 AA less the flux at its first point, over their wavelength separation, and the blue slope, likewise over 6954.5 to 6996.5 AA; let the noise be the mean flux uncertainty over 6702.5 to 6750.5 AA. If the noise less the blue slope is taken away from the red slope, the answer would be -1.21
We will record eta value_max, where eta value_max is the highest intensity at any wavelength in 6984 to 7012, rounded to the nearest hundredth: 40.25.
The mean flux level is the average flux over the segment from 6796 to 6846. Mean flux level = 33.8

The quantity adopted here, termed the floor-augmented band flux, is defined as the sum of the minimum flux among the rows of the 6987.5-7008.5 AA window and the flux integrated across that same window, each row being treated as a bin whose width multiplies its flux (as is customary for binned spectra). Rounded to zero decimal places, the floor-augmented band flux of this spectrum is 748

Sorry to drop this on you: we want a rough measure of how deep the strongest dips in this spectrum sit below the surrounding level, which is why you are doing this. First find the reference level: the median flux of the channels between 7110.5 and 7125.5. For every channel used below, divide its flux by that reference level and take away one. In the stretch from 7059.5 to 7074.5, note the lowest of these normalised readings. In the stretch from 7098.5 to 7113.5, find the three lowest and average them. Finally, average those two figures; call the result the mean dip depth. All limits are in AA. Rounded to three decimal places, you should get -0.055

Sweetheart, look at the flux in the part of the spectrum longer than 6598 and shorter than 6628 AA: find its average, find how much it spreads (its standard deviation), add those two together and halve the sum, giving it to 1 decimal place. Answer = 17.2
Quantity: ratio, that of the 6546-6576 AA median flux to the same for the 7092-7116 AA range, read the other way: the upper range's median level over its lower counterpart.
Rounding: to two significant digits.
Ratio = 0.97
